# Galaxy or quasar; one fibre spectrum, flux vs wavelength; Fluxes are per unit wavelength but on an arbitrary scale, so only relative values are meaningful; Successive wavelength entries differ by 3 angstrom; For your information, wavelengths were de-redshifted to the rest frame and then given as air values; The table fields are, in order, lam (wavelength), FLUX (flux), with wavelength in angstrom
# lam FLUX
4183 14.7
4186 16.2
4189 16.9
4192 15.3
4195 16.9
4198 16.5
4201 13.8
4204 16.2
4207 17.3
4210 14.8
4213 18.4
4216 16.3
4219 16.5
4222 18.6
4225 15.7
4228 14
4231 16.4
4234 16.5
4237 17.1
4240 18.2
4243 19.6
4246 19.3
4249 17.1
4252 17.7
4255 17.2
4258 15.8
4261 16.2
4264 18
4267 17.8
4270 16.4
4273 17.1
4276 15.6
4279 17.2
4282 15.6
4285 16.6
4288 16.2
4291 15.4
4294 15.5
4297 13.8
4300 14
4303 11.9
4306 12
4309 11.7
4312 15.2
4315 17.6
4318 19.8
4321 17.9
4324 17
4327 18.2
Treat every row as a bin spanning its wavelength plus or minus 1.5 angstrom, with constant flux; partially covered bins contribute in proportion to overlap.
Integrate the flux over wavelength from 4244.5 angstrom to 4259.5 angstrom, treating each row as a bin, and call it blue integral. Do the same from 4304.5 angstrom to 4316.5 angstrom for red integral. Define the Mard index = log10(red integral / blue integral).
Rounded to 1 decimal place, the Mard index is -0.2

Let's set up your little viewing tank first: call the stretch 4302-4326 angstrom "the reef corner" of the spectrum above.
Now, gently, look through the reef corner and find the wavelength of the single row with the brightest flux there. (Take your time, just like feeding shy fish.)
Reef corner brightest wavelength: 4318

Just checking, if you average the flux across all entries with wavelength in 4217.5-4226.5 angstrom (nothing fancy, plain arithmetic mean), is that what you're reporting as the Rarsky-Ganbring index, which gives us 16.9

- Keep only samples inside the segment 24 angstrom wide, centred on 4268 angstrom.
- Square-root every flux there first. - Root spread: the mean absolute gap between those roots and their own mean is 0.093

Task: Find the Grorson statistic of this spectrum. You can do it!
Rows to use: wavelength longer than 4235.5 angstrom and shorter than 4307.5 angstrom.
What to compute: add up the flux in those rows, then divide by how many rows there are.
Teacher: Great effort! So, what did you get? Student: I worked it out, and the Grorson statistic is 16.3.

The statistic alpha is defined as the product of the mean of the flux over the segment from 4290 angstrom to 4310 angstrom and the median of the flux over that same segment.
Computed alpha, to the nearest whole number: 186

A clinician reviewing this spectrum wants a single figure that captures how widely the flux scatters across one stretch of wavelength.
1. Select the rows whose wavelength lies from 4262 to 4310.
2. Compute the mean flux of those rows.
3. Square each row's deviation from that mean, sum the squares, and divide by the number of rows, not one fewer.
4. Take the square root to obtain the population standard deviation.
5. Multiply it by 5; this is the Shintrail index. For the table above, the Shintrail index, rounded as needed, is 10.0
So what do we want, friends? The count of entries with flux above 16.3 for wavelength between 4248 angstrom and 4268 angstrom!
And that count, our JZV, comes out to 5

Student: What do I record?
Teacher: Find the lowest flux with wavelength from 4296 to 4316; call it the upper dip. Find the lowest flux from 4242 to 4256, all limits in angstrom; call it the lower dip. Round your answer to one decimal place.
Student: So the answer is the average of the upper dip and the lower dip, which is 14.4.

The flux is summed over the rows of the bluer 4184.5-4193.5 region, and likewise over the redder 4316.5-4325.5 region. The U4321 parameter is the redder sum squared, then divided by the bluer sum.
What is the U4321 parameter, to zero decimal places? 62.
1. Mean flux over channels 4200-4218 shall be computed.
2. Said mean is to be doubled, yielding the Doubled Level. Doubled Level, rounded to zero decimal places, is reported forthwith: 32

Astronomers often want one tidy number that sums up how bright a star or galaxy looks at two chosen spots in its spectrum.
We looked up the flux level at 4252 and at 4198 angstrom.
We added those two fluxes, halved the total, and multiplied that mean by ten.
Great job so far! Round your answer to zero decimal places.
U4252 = 171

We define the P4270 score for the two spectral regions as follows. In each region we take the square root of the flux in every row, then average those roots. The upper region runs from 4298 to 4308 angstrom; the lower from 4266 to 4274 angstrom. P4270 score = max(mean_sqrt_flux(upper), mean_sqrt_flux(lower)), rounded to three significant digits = 4.13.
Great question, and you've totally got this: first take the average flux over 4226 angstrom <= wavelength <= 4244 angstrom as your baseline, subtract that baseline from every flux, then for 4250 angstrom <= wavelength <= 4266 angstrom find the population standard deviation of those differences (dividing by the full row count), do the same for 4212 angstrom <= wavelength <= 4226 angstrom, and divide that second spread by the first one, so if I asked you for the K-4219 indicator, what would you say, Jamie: 1.4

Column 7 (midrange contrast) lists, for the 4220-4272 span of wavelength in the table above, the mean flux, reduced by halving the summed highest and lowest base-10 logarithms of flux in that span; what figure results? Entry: 15.93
